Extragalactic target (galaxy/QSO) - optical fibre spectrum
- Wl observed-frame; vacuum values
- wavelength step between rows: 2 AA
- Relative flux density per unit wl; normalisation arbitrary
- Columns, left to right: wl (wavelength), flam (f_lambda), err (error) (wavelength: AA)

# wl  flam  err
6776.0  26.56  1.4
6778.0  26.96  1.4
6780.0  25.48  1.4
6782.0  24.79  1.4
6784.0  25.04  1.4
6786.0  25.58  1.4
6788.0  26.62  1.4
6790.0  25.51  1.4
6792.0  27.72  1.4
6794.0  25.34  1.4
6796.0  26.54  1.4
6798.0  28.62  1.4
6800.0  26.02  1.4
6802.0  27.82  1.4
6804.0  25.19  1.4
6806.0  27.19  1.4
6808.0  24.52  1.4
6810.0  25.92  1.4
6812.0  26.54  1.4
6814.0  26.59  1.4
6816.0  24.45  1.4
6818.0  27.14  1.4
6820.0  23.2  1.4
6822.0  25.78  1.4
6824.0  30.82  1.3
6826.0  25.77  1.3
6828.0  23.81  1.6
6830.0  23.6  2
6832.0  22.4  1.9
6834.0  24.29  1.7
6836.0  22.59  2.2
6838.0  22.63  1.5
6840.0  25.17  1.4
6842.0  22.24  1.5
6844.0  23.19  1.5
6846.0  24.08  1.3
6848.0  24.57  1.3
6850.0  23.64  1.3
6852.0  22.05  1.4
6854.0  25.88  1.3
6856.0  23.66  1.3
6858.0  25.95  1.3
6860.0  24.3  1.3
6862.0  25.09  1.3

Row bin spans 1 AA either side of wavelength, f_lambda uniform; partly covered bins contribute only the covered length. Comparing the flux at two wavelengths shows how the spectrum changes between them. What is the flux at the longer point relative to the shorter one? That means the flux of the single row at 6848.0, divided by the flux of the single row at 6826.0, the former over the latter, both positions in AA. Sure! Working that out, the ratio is 0.95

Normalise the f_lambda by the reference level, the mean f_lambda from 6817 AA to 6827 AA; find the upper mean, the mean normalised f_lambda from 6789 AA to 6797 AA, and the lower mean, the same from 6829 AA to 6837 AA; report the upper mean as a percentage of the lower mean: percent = 113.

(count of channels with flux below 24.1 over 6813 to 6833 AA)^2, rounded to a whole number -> 16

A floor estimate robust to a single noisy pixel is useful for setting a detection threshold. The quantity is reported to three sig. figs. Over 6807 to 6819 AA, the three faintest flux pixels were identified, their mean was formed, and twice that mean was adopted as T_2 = 49.9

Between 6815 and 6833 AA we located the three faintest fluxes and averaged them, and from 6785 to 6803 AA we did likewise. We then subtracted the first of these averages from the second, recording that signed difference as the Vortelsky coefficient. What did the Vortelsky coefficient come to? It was 2.4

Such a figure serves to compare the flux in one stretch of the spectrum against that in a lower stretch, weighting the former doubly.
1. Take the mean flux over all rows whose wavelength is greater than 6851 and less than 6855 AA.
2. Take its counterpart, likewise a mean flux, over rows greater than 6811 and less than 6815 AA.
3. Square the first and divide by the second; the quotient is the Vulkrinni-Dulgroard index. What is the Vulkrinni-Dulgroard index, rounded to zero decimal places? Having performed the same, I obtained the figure 22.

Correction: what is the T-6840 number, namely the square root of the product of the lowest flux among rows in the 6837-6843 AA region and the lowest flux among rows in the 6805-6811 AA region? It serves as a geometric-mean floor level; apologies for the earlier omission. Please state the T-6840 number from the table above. 23.4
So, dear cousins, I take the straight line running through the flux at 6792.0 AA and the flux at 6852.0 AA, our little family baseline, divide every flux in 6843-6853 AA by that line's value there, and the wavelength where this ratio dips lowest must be 6852.0 AA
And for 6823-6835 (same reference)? 6832.0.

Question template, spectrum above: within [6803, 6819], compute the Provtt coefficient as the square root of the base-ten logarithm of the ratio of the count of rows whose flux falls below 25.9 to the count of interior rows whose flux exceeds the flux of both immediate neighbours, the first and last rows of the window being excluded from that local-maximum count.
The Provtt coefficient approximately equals 0.42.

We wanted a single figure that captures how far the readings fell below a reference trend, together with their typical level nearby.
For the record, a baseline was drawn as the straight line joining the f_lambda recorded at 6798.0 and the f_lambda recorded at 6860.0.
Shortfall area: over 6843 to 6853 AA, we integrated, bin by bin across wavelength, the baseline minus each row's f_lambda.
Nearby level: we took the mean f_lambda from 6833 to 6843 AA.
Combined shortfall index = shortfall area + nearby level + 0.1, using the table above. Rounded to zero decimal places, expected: 40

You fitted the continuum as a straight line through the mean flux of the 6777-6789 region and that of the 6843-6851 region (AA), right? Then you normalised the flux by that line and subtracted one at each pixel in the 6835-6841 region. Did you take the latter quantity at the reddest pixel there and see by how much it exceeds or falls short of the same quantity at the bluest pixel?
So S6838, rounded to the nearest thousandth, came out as 0.112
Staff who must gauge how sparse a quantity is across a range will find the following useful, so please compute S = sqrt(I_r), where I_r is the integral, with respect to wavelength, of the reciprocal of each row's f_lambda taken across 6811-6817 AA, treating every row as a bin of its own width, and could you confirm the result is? 0.482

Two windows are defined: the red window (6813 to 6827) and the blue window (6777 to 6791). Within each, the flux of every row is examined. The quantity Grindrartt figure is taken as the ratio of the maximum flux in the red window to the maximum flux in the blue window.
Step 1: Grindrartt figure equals 1.14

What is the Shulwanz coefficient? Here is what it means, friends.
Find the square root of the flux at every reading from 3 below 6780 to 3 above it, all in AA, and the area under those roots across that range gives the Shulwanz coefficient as 30.4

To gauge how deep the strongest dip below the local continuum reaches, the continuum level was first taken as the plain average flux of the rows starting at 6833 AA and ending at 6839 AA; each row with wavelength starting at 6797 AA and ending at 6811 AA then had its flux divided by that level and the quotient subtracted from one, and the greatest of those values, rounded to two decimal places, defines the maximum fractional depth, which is -0.06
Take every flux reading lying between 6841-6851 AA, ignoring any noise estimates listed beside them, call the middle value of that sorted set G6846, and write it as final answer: 23.6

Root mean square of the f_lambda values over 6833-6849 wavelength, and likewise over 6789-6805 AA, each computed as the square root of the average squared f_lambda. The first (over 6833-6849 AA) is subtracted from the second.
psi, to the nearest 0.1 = 3.0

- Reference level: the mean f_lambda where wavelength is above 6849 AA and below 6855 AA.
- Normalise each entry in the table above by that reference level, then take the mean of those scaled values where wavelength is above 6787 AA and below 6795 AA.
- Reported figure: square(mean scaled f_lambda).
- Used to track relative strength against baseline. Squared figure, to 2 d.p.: 1.22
